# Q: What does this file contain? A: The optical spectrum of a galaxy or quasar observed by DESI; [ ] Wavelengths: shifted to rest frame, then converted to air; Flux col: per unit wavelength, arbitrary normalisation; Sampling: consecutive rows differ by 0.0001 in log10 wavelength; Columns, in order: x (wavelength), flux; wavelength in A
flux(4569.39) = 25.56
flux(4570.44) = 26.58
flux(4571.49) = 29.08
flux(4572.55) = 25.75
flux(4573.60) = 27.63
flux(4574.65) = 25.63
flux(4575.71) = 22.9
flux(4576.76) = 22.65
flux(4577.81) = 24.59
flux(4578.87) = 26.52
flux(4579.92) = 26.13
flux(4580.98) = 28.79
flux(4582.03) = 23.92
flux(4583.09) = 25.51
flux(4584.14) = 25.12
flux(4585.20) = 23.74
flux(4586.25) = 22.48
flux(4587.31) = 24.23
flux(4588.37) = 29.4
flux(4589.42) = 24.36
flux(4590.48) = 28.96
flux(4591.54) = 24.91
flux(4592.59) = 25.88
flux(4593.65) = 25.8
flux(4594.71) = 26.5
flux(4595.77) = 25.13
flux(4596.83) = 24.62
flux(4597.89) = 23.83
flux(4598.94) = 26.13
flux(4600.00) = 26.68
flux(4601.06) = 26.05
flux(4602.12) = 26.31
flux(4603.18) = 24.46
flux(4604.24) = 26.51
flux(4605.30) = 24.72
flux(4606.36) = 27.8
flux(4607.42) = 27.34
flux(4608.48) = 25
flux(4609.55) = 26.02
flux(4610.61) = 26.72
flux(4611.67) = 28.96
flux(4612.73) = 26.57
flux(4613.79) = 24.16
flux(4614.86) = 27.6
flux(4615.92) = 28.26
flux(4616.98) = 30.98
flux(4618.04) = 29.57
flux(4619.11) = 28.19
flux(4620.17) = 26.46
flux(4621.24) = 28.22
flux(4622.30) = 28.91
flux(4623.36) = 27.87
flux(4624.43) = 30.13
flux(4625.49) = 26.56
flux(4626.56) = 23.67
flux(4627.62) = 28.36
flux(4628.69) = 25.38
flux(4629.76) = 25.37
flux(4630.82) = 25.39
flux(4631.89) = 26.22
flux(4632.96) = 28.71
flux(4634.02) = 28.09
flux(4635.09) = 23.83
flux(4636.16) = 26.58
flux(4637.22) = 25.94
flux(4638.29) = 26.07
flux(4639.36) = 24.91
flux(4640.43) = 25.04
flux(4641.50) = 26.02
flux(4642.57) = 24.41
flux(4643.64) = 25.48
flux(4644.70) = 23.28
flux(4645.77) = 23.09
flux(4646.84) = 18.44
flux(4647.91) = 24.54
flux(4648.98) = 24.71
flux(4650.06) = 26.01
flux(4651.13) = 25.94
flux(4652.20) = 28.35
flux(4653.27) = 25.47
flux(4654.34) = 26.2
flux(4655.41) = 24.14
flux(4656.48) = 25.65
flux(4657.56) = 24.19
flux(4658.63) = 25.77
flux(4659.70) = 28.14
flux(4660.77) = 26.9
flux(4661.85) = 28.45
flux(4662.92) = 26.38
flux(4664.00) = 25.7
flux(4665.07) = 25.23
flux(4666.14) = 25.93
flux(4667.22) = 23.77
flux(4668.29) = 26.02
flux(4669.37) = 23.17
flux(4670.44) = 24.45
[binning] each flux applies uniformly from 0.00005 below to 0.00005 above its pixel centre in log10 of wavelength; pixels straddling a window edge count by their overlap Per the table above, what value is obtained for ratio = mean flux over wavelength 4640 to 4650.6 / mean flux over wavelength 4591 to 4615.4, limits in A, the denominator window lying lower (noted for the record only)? 0.93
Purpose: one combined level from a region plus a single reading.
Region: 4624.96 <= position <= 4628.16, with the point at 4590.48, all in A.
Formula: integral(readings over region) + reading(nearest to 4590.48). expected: 113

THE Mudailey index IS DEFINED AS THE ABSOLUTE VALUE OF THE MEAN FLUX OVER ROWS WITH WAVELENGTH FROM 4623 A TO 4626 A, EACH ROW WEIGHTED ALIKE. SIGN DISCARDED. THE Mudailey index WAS 28.2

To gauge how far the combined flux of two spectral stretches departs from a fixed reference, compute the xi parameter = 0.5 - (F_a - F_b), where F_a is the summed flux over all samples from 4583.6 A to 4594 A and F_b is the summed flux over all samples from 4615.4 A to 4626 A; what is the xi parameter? 31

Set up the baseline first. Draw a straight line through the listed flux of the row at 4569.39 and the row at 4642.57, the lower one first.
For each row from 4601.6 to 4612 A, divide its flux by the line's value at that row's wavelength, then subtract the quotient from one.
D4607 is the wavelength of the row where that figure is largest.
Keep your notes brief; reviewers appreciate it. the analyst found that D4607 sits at 4603.18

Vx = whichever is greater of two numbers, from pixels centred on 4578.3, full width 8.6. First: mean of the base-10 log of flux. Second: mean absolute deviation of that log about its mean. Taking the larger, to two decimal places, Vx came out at 1.40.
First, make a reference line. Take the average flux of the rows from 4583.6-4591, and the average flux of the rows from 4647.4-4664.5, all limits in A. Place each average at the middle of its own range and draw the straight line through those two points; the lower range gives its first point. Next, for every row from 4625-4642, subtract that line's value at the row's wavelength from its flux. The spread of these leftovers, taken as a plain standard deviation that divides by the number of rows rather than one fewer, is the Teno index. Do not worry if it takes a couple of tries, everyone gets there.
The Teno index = 1.4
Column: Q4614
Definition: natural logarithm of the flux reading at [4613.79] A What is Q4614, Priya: 3.185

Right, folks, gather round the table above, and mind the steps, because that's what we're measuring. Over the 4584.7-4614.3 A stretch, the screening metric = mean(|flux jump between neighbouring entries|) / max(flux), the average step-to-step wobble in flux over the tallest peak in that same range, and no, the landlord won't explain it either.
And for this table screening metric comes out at 0.063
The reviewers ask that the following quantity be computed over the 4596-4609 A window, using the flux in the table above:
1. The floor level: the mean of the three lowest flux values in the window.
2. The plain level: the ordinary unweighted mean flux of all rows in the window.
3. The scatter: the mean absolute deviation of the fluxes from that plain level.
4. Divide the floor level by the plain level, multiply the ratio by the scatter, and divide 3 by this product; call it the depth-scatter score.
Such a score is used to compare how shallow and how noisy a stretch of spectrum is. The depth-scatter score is 3.03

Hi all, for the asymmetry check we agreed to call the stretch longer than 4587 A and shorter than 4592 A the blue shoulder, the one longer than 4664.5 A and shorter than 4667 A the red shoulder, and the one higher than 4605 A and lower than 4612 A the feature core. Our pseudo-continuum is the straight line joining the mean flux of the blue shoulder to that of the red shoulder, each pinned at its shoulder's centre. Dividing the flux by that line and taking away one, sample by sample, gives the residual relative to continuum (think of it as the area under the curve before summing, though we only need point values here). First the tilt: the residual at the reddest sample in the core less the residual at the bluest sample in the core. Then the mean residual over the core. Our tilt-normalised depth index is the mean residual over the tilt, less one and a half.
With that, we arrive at -1.4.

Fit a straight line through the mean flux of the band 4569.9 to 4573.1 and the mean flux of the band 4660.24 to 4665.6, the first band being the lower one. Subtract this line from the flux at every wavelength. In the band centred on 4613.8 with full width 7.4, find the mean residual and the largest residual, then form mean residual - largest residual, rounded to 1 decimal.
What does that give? -3.4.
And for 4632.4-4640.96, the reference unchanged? -2.5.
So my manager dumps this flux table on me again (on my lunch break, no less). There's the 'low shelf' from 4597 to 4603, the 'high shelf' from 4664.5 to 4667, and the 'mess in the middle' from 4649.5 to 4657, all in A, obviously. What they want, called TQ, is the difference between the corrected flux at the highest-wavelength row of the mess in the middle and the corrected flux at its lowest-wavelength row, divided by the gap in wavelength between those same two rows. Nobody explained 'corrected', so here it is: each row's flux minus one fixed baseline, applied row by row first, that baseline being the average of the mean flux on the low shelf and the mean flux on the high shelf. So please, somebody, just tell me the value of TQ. -0.06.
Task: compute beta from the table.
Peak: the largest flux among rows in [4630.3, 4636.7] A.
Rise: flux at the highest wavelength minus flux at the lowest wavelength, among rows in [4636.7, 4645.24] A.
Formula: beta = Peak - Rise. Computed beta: 31.4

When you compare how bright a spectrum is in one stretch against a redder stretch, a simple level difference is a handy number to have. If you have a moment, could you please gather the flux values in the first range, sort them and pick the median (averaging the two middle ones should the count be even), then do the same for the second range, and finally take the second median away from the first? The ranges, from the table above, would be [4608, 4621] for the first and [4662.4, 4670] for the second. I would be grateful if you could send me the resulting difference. 1.5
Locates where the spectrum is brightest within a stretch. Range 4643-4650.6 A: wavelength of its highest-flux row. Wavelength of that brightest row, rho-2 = 4650.06 A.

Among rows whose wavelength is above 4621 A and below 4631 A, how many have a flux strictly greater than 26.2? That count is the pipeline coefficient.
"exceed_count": 6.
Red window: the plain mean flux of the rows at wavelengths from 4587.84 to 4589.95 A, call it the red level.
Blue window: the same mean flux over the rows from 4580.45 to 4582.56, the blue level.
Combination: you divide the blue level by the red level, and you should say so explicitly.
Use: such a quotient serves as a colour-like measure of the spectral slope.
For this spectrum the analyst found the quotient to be 0.98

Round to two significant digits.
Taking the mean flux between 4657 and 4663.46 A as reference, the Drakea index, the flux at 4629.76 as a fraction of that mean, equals 0.95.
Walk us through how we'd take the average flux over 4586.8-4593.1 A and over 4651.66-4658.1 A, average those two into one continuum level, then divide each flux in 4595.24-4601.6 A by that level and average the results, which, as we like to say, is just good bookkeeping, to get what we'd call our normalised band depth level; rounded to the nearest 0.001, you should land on 0.978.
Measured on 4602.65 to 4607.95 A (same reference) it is 1.007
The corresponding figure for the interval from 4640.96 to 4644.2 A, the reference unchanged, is 0.974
